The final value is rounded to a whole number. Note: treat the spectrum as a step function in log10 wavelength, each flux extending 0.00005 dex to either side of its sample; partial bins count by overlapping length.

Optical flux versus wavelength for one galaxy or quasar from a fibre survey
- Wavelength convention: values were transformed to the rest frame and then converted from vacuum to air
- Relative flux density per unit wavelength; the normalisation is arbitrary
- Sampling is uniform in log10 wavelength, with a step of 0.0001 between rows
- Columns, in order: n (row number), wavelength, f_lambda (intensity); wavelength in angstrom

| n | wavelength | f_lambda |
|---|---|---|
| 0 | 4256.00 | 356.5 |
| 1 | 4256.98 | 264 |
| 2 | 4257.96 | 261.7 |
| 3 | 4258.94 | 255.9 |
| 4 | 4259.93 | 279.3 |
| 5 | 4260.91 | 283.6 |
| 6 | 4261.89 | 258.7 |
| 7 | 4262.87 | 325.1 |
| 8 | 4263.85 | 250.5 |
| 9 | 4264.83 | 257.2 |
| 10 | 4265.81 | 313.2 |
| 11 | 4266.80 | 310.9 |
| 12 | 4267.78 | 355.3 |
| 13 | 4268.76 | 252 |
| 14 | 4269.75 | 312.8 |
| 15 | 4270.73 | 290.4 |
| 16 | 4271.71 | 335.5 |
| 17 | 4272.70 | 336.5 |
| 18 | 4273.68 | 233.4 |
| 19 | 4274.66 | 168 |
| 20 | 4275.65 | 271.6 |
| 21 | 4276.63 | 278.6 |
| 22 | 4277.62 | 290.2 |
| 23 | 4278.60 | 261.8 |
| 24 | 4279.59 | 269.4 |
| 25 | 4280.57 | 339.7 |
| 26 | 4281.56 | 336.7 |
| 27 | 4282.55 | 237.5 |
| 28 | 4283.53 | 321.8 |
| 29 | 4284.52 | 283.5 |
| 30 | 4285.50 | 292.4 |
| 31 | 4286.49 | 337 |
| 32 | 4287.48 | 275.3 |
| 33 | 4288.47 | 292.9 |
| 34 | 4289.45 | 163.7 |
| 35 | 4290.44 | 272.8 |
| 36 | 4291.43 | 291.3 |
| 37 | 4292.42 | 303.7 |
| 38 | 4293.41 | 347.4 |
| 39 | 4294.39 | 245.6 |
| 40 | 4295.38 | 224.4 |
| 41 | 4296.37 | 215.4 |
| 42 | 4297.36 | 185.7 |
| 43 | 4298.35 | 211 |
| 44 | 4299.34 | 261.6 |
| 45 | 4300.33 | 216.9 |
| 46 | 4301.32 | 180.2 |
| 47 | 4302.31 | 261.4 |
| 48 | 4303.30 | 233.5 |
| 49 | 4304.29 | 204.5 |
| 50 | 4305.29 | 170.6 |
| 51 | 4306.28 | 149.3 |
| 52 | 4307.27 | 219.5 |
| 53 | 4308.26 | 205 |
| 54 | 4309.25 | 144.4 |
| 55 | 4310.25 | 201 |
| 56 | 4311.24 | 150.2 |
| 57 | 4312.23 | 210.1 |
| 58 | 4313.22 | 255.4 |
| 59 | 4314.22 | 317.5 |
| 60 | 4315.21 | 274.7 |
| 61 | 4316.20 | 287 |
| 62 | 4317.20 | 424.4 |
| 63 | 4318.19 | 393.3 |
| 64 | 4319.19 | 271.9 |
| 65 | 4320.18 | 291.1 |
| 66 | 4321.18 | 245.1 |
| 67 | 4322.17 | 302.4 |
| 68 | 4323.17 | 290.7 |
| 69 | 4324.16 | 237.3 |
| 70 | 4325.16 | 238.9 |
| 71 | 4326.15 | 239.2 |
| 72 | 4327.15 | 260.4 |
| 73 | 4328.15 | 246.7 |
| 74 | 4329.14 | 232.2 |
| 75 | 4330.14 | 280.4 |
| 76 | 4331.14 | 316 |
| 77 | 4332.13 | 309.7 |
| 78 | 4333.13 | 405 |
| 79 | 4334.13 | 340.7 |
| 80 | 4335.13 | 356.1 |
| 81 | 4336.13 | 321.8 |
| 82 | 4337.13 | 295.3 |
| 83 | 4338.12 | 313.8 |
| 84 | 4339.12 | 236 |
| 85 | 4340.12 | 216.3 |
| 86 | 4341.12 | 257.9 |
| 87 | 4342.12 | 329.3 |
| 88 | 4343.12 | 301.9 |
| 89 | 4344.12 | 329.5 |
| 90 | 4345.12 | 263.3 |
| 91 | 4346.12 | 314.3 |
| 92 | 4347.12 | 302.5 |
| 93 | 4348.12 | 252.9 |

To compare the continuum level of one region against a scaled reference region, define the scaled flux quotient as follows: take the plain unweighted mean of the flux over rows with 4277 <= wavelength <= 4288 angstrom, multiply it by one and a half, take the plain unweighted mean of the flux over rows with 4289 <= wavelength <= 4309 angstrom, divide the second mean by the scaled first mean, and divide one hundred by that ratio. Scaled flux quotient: 194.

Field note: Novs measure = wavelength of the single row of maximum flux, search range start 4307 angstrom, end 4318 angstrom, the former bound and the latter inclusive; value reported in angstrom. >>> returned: 4317.20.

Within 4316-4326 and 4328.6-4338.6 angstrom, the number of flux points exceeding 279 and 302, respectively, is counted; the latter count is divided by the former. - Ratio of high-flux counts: 1.2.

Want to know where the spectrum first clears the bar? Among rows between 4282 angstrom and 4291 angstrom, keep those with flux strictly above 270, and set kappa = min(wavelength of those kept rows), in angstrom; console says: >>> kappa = 4283.53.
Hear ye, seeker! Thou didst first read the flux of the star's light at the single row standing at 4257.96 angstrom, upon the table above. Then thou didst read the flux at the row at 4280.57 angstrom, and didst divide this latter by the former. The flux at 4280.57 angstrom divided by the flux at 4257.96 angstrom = 1.30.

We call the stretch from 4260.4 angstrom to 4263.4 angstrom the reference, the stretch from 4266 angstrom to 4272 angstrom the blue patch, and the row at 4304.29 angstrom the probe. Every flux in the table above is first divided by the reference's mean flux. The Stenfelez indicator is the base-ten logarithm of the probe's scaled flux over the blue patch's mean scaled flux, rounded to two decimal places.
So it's -0.18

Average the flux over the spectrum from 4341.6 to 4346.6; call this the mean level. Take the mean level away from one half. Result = -307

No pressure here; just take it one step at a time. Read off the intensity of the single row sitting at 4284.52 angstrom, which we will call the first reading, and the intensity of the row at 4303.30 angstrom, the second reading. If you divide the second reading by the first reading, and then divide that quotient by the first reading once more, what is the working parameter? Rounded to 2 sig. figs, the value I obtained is 0.0029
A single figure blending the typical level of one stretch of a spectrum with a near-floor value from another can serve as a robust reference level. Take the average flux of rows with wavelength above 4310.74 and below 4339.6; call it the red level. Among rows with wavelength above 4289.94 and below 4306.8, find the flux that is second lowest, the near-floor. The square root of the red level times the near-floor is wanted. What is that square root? 222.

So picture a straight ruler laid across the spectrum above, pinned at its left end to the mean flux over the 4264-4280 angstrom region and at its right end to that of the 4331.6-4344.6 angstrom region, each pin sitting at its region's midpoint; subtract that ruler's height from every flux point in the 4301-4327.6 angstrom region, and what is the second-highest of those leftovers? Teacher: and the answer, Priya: 92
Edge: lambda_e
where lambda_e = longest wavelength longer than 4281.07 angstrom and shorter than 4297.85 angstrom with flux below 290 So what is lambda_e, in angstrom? 4297.36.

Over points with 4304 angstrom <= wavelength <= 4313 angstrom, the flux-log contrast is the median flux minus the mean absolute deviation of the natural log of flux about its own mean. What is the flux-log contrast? 201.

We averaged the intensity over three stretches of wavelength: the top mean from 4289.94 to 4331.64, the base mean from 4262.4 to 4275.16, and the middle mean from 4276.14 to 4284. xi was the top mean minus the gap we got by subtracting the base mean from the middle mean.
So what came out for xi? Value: 246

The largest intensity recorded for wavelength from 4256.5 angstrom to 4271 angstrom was 355.3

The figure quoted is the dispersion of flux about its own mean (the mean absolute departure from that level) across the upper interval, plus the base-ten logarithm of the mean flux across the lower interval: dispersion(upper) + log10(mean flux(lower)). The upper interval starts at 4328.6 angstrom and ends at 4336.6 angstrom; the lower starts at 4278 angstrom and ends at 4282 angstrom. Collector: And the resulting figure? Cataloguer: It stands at 38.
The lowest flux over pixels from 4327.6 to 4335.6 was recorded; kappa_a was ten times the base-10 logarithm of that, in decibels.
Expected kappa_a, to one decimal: 23.7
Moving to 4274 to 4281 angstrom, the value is 22.3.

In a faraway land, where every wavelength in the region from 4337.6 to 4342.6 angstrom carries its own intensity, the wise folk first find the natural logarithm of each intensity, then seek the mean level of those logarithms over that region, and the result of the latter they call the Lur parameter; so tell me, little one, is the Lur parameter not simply 5.59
